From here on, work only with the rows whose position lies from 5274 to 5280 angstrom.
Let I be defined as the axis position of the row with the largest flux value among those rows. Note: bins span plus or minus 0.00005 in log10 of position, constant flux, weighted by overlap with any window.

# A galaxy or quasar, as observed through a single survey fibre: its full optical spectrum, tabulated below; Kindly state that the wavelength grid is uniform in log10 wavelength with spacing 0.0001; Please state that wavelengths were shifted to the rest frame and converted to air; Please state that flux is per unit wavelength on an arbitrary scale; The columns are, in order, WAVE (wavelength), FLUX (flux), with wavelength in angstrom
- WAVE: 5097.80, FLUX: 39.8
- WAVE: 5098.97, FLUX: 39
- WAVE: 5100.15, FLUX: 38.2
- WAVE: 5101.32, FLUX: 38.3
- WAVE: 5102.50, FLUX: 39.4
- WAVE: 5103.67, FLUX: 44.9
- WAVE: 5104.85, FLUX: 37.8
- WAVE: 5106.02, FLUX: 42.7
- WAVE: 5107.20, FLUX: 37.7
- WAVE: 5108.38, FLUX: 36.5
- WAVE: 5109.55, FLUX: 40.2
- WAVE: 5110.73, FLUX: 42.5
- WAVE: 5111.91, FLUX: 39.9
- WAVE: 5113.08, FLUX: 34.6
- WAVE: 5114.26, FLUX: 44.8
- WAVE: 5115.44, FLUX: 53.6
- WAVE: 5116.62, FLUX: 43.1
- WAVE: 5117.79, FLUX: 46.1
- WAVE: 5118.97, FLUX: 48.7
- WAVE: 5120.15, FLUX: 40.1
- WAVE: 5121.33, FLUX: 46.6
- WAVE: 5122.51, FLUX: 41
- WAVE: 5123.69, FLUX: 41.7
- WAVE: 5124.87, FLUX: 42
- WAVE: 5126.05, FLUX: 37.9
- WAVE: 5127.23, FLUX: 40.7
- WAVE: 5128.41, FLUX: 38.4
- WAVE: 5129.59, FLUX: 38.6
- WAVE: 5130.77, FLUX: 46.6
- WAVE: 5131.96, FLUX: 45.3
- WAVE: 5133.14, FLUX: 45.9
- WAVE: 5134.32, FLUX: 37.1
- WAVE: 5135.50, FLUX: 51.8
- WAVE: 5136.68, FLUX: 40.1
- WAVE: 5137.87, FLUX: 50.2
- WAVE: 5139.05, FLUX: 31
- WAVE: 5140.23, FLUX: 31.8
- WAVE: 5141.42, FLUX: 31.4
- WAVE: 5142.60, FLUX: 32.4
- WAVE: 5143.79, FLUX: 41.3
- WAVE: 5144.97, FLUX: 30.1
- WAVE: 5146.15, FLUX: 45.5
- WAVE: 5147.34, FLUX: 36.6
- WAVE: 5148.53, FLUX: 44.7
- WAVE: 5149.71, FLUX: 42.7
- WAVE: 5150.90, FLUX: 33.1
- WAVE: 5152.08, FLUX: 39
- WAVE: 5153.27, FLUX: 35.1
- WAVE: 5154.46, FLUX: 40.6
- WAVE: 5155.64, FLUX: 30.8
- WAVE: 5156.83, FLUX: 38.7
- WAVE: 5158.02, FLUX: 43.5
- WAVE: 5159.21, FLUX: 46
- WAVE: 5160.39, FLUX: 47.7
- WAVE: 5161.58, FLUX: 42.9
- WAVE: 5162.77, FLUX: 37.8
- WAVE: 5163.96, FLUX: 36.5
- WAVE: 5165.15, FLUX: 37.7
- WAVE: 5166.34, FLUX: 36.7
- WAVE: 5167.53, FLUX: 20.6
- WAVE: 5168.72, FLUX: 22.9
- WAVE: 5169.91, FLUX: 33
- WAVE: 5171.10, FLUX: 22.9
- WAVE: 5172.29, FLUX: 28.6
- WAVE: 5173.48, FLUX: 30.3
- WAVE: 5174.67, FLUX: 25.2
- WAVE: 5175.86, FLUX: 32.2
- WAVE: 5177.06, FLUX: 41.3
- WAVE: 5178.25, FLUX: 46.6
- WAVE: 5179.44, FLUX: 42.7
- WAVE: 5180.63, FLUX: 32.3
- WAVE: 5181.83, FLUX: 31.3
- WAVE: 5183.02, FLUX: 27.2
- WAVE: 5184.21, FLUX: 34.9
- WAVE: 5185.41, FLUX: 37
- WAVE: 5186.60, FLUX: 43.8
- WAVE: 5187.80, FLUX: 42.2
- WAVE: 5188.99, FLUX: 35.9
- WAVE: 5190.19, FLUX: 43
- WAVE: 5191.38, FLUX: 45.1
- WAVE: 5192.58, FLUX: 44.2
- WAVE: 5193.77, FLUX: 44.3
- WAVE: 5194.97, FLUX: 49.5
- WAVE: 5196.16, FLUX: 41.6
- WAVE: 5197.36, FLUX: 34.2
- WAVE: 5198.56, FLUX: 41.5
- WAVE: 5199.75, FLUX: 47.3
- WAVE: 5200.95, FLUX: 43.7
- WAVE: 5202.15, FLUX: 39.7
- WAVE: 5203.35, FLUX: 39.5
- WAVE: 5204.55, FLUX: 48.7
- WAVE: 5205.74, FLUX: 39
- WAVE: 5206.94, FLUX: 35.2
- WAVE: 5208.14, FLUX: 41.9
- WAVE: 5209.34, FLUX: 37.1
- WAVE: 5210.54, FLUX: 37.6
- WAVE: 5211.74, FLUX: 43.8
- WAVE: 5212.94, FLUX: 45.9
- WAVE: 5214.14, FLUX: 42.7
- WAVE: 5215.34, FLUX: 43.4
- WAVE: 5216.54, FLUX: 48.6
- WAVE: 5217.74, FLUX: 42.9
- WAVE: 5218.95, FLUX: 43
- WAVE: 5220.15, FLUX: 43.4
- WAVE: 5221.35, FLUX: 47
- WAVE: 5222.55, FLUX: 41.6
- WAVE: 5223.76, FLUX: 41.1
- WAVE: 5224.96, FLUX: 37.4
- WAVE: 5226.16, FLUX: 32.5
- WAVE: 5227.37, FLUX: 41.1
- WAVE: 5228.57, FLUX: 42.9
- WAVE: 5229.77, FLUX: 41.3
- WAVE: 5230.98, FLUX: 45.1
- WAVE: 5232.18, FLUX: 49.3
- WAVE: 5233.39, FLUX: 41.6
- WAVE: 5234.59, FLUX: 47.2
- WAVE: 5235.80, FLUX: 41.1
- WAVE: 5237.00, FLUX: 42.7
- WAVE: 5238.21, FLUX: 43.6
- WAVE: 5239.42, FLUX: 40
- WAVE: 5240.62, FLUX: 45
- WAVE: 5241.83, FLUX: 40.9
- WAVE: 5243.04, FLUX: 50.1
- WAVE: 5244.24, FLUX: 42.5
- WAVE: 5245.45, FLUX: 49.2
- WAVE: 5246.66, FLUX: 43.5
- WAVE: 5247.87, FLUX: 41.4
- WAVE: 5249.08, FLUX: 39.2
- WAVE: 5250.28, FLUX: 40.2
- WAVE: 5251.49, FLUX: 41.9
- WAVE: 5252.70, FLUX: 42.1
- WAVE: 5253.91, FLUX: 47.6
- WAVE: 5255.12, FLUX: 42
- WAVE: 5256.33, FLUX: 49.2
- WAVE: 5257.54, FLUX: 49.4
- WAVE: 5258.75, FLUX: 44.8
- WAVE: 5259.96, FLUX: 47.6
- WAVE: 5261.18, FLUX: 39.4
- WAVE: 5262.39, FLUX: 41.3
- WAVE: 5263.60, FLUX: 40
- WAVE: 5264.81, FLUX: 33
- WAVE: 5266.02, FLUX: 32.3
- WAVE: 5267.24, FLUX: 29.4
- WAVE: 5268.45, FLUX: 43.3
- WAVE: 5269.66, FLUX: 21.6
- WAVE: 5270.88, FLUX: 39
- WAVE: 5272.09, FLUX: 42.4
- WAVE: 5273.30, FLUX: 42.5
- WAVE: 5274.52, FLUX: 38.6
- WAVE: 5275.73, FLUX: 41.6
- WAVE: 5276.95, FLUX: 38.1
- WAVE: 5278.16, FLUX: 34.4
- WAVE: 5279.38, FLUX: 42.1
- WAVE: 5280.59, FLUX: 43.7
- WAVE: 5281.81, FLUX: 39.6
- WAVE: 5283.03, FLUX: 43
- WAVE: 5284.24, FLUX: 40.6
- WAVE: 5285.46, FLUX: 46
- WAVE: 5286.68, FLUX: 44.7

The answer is 5279.38 angstrom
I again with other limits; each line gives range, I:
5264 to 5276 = 5268.45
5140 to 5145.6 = 5143.79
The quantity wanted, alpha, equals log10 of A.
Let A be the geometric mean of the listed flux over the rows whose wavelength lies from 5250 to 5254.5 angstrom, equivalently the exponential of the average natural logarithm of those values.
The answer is 1.63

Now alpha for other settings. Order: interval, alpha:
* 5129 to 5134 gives 1.64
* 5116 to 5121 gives 1.65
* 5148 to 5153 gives 1.60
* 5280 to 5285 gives 1.62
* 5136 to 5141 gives 1.57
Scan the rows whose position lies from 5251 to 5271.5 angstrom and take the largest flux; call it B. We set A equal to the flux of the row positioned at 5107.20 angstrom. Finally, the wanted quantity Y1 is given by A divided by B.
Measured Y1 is 0.76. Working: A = 37.7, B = 49.4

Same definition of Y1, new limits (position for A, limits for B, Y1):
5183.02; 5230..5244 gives 0.54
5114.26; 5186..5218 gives 0.91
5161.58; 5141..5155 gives 0.94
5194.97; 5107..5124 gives 0.92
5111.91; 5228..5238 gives 0.81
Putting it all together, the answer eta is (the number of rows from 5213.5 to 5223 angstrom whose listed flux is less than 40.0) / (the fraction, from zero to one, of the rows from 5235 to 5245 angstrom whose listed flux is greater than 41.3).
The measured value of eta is 0.0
